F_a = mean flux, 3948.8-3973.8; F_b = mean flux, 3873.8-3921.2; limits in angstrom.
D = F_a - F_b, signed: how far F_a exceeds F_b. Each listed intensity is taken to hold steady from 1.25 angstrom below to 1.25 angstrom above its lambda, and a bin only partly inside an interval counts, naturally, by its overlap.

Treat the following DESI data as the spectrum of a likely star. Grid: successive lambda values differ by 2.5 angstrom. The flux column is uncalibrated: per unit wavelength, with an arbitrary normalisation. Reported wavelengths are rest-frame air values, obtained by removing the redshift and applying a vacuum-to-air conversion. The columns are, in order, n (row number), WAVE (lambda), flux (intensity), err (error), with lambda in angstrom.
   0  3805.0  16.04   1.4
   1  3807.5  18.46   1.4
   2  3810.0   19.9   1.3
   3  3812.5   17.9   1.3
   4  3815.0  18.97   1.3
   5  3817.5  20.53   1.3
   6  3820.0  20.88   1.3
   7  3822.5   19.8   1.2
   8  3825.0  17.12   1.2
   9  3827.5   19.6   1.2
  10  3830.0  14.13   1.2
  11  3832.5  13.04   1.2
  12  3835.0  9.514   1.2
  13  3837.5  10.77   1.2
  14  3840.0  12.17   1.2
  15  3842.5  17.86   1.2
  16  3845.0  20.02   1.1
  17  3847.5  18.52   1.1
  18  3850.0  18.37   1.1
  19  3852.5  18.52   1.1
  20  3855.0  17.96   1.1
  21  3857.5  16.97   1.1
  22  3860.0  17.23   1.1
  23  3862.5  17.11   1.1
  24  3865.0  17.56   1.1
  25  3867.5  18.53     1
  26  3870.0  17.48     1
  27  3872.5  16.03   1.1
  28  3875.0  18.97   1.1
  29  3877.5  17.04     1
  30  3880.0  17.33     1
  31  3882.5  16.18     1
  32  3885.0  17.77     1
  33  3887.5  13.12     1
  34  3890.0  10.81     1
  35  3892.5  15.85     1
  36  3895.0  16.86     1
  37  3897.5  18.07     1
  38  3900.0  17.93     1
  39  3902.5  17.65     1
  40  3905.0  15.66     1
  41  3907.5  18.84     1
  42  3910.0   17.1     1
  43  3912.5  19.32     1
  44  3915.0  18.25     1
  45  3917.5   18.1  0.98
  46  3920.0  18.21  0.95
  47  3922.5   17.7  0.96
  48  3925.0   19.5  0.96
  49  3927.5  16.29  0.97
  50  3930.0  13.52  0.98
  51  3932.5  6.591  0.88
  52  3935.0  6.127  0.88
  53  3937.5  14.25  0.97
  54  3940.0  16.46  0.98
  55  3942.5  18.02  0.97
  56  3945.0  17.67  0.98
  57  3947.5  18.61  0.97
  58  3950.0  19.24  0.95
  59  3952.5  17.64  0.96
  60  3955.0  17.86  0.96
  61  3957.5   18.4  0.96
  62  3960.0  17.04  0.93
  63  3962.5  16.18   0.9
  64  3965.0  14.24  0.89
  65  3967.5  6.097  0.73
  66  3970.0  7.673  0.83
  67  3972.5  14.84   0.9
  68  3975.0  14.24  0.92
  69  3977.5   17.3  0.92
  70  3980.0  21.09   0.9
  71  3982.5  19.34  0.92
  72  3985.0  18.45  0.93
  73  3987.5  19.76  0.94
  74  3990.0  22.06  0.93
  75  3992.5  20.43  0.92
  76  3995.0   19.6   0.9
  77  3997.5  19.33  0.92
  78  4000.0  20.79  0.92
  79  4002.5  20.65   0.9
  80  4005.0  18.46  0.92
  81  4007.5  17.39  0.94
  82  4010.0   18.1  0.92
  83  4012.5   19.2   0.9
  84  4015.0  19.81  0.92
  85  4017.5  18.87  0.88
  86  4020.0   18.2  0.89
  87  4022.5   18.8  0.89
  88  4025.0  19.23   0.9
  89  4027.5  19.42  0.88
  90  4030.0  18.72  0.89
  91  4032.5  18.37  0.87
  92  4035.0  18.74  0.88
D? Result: -2.1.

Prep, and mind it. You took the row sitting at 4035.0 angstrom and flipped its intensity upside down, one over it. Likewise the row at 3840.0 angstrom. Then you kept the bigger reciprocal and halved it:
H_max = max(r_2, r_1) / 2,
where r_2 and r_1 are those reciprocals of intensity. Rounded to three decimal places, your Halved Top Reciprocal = 0.041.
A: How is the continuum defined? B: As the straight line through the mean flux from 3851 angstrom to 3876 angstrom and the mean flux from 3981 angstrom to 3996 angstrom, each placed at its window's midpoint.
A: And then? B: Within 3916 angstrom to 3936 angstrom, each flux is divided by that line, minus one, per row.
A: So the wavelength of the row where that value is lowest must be 3935.0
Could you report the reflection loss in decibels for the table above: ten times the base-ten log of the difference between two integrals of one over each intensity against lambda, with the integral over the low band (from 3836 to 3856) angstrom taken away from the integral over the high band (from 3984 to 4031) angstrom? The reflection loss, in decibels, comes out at 1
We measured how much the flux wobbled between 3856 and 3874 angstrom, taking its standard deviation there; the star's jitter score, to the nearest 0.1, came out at 0.7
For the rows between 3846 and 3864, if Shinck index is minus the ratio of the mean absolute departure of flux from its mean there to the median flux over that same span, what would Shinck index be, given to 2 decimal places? -0.03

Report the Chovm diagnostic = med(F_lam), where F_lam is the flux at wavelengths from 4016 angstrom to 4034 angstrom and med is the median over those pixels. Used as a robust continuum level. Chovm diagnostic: 18.8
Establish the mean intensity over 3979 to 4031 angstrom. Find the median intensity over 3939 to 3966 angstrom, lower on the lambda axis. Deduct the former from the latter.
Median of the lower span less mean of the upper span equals -1.74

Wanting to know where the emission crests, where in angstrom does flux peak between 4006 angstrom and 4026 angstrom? 4015.0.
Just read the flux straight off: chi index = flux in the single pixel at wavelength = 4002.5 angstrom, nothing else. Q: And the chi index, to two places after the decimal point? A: 20.65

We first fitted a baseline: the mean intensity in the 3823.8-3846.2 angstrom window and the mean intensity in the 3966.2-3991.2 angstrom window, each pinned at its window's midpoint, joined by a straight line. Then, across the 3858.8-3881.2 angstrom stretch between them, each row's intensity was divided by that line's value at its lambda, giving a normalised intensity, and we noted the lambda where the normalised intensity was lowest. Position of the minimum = 3872.5 angstrom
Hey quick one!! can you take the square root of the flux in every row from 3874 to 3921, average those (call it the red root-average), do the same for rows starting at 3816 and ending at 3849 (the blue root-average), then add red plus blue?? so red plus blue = 8.14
